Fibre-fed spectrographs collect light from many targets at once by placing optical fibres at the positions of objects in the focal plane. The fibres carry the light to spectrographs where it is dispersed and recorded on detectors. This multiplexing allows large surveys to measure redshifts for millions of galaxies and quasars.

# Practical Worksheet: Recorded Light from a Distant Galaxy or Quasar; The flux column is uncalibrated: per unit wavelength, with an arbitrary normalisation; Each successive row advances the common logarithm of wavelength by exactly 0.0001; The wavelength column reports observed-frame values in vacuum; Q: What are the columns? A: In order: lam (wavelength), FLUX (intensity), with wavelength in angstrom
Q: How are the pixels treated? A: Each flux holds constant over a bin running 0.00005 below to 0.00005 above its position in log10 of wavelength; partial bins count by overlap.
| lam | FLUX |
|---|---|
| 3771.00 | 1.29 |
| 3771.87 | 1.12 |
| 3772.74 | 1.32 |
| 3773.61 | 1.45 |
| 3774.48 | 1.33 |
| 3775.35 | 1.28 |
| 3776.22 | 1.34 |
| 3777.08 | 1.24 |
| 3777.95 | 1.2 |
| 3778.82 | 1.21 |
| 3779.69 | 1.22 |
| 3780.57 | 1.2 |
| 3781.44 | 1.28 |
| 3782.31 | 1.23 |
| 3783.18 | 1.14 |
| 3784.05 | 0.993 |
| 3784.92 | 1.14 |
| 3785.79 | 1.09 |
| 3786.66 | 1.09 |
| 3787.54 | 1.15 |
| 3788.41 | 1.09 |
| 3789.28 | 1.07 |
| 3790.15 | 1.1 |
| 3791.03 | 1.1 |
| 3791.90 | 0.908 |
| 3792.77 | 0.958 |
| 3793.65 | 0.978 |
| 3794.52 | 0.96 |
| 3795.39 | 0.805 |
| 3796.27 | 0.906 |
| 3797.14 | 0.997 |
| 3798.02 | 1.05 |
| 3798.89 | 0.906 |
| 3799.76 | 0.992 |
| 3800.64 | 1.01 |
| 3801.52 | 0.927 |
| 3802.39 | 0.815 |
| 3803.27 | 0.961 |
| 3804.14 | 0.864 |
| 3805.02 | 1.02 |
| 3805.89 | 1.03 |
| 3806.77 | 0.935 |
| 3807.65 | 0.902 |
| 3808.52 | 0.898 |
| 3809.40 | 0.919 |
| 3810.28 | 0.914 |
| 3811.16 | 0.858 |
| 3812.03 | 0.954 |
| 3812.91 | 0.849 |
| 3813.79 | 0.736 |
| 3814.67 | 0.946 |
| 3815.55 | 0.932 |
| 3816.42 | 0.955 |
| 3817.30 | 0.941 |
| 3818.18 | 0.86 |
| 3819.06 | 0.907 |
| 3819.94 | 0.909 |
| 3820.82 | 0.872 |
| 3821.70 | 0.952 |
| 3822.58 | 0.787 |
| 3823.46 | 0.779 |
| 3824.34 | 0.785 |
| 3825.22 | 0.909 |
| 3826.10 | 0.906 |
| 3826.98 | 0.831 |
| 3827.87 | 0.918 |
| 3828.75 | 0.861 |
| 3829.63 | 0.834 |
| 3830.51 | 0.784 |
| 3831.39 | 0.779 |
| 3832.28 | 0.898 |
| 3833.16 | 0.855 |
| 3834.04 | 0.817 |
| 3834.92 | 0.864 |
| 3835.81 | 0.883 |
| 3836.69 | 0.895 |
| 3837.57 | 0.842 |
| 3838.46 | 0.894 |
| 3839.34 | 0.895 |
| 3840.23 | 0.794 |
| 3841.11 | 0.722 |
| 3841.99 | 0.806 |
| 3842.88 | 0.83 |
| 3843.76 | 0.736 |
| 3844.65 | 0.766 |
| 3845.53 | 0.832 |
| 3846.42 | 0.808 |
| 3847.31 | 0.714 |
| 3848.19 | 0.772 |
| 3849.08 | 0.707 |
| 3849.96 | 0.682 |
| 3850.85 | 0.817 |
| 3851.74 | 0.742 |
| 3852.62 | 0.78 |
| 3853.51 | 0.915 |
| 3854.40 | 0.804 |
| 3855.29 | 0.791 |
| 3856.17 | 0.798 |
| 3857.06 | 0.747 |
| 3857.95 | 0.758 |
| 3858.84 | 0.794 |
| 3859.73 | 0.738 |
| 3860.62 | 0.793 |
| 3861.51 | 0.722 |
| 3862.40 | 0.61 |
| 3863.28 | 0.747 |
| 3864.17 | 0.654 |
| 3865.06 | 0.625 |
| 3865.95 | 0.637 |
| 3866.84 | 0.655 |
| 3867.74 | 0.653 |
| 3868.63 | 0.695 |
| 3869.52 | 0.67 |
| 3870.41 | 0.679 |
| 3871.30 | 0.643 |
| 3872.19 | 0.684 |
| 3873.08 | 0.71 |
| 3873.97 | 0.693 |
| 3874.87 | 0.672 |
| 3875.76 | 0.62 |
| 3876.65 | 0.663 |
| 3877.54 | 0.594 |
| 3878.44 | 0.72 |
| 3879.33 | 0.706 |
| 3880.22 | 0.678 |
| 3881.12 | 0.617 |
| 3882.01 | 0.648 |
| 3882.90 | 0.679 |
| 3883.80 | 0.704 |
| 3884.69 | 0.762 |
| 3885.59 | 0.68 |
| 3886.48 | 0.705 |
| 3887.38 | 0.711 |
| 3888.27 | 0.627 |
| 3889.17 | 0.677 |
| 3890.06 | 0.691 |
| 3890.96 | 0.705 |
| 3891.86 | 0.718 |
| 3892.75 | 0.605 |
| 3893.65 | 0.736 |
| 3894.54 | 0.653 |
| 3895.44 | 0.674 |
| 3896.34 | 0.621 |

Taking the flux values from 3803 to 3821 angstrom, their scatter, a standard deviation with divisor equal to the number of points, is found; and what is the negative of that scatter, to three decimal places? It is -0.061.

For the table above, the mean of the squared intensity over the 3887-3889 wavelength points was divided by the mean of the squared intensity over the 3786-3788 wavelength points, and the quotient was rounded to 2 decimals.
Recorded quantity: 0.36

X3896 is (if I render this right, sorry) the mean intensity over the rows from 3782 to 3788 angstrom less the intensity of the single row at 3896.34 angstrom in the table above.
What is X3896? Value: 0.50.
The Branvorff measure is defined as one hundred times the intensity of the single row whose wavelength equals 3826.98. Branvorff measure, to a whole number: 83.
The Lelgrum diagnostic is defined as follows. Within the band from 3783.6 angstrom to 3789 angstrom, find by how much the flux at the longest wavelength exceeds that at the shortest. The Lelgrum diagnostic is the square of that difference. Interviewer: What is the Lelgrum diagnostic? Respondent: 0.0094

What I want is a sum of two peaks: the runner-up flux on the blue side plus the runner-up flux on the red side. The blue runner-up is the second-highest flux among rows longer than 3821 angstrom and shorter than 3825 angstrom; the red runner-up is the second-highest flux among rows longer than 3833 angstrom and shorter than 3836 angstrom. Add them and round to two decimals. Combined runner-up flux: 1.65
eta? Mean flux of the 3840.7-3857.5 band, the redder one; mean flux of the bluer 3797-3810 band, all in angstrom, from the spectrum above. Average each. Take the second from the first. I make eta -0.17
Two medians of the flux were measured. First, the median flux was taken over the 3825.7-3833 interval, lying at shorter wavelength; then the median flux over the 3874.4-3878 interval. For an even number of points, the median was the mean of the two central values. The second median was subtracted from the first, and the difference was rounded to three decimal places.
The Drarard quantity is 0.206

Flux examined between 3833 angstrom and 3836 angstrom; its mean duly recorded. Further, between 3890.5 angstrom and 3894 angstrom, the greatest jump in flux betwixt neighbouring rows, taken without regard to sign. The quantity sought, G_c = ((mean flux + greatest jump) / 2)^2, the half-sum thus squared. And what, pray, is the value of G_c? 0.24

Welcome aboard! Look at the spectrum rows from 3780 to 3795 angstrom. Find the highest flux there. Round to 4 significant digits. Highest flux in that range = 1.280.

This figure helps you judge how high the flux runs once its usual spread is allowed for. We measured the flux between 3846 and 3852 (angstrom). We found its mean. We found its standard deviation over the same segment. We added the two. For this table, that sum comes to 0.80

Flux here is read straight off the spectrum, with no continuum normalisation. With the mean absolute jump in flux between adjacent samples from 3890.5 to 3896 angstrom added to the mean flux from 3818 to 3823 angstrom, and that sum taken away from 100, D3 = 99.0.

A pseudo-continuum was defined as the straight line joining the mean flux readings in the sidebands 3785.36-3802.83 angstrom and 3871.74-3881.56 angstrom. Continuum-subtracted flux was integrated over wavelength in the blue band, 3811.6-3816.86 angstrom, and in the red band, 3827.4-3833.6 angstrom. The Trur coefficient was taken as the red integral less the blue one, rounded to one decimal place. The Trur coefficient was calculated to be 0.1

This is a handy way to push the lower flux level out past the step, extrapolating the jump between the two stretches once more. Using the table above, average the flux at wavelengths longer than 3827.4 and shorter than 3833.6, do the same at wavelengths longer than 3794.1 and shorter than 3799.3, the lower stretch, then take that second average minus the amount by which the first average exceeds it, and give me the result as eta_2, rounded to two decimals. 1.03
